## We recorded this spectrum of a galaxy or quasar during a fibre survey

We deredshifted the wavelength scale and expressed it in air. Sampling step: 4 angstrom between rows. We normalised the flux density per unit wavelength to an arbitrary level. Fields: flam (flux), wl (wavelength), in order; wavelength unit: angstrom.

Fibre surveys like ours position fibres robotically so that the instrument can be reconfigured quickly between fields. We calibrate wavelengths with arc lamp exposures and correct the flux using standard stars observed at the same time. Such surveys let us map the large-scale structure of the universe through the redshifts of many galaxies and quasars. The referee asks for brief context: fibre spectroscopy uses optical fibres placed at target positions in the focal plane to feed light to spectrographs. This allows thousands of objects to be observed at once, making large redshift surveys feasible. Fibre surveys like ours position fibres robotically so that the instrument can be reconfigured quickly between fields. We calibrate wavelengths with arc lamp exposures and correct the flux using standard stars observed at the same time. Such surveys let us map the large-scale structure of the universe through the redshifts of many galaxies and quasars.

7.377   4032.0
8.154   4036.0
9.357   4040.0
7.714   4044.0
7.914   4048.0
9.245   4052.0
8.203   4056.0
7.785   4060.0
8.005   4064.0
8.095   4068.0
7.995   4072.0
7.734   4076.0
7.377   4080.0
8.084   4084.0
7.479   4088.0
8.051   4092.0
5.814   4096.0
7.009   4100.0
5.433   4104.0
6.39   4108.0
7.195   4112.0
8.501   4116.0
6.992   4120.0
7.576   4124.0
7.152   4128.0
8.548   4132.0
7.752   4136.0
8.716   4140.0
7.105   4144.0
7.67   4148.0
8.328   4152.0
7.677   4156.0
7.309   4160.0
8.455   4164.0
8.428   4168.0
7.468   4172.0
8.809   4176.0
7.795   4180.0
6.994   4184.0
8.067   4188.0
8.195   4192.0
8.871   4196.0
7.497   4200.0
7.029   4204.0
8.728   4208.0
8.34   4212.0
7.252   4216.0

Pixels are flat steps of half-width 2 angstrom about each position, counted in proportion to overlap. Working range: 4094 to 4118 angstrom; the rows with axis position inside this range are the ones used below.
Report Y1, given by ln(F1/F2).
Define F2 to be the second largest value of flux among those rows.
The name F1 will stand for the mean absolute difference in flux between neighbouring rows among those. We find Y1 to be -1.82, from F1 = 1.17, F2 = 7.195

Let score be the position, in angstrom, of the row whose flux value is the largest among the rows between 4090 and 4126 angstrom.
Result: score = 4116.0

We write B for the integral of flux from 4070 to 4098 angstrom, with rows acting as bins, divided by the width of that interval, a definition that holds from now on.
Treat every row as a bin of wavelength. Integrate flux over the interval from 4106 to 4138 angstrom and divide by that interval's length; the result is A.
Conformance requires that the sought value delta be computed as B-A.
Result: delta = -0.01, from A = 7.51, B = 7.5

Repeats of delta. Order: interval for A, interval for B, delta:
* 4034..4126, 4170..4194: 0.23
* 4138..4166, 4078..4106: -0.86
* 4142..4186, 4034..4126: -0.17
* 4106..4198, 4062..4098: -0.20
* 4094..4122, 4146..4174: 1.14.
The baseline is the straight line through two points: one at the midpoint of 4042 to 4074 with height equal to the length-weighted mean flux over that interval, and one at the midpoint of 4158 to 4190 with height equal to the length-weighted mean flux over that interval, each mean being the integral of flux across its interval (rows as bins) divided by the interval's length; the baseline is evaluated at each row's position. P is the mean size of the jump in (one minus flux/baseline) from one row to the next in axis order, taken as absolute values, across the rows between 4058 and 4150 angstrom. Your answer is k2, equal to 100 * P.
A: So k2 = 10.7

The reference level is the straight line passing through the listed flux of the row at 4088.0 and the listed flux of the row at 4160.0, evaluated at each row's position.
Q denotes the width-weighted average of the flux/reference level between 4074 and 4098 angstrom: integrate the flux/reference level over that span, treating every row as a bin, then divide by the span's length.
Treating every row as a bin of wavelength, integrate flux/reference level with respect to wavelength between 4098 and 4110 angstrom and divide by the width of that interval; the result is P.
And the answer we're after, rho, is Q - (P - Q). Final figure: 1.140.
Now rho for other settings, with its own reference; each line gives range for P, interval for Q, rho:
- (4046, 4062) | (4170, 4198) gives 1.118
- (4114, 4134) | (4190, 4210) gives 1.187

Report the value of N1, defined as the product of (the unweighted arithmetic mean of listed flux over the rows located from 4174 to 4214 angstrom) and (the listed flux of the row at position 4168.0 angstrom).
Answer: 67.7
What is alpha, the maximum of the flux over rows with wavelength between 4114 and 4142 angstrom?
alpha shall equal 8.716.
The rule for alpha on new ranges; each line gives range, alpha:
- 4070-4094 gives 8.084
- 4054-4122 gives 8.501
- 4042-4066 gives 9.245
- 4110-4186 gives 8.809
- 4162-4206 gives 8.871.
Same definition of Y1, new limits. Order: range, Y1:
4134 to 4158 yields -2.24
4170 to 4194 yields -2.24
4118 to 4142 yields -2.33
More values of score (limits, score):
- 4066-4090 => 4068.0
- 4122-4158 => 4140.0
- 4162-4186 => 4176.0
